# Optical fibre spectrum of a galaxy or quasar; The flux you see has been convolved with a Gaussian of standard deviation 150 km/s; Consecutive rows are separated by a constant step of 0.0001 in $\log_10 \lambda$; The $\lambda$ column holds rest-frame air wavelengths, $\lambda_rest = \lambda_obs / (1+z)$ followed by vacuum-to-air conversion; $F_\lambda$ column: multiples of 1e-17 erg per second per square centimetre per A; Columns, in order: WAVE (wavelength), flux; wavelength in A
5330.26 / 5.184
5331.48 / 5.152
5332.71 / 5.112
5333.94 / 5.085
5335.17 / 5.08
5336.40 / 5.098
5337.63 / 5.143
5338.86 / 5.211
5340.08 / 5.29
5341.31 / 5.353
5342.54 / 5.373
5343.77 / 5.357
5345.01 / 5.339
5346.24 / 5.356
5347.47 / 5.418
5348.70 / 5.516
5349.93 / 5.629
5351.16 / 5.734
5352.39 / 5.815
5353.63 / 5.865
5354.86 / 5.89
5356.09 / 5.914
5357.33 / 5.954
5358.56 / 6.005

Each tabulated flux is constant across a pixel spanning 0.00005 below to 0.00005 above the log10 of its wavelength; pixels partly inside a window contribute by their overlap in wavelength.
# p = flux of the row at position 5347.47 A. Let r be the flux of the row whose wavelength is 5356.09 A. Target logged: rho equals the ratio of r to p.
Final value 1.09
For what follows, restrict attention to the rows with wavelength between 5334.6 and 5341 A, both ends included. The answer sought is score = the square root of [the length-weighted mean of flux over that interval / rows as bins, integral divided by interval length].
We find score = 2.28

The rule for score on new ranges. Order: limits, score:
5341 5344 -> 2.32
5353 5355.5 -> 2.42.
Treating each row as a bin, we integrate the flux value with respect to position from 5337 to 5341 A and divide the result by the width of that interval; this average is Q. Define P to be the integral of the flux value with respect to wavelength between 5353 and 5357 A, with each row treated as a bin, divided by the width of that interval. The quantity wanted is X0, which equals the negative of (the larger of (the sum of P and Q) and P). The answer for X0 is -11.1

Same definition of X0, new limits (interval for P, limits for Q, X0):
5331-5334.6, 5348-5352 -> -10.7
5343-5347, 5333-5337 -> -10.4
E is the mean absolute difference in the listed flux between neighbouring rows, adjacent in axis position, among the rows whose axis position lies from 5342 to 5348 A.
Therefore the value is 0.028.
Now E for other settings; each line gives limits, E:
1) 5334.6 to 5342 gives 0.055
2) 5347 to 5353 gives 0.099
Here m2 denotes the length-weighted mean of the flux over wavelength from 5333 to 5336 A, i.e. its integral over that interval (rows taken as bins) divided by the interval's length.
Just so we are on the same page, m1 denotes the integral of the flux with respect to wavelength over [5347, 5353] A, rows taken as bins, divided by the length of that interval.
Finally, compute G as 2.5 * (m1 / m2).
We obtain 2.8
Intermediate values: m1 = 5.6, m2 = 5.08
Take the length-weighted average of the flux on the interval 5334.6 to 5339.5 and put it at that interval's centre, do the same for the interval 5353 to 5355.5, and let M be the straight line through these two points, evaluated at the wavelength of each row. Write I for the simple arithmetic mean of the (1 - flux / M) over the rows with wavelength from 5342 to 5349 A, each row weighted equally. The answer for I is 0.0205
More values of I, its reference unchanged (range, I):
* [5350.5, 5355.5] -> -0.0008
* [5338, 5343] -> -0.0019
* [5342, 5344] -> 0.0067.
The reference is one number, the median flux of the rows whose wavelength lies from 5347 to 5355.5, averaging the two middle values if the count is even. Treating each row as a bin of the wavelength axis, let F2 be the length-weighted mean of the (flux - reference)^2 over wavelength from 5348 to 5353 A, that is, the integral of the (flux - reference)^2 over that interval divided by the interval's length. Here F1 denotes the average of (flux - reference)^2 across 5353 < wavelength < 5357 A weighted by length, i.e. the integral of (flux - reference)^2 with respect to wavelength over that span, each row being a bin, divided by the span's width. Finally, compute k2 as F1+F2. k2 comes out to 0.04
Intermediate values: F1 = 0.03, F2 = 0.02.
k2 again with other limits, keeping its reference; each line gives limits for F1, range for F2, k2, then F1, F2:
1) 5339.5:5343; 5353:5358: 0.19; 0.16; 0.03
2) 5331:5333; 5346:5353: 0.41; 0.36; 0.05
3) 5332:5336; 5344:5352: 0.49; 0.41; 0.08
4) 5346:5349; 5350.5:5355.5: 0.11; 0.10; 0.01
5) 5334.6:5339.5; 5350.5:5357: 0.38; 0.36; 0.02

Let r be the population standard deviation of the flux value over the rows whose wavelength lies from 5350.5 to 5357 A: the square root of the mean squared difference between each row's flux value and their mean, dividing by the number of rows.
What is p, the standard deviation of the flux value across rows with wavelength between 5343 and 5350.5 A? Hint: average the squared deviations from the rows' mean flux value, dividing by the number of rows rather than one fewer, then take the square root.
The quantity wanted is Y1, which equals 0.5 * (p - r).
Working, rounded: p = 0.10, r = 0.06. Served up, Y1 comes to 0.02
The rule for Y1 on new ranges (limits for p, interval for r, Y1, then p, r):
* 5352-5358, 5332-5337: 0.02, 0.05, 0.01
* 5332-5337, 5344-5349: -0.03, 0.01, 0.07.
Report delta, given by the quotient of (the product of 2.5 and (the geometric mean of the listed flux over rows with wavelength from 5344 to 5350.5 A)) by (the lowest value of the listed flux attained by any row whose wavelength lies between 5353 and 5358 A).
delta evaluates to 2.32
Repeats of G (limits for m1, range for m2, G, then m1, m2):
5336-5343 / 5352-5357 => 2.2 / 5.3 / 5.87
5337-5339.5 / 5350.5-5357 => 2.2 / 5.2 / 5.84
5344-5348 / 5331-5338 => 2.6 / 5.4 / 5.10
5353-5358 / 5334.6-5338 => 2.9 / 5.9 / 5.10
